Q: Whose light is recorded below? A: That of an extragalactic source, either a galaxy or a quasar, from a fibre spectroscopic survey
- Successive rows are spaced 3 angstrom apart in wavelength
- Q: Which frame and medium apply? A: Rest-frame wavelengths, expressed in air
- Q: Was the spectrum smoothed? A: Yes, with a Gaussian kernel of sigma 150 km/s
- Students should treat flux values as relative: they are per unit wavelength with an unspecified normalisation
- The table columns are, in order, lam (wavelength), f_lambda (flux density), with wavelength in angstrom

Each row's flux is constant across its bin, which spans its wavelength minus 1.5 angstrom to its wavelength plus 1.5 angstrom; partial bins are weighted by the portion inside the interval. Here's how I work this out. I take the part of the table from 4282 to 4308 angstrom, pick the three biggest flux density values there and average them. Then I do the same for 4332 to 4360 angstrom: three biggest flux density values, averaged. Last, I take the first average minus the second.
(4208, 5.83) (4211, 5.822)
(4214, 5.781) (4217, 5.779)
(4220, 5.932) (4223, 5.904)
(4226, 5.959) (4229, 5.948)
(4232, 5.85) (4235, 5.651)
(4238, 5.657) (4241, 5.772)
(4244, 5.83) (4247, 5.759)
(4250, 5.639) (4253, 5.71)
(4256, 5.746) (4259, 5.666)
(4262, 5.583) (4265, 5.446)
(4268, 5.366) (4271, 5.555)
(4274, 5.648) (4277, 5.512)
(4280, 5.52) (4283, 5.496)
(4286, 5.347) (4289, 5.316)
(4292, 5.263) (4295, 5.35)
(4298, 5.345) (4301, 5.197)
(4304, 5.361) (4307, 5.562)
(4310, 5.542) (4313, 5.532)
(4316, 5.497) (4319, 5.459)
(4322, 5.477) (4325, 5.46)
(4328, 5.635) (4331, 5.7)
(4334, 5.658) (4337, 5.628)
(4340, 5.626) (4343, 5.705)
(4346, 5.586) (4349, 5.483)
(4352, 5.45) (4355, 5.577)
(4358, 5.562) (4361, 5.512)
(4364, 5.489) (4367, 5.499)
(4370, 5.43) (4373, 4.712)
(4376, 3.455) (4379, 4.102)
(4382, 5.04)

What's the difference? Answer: -0.19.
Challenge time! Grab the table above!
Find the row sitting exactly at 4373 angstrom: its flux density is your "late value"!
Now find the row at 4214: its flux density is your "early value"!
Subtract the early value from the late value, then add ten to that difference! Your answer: 8.9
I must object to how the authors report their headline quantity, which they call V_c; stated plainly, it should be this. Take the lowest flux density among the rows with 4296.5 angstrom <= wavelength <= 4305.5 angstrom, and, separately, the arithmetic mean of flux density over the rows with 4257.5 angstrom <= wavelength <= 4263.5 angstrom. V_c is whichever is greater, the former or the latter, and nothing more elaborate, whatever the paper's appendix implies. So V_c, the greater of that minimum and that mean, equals 5.62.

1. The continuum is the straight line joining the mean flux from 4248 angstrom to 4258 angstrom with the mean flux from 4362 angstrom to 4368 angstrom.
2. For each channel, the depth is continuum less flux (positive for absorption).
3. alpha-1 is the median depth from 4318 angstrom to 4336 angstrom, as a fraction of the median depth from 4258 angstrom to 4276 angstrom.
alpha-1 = 0.1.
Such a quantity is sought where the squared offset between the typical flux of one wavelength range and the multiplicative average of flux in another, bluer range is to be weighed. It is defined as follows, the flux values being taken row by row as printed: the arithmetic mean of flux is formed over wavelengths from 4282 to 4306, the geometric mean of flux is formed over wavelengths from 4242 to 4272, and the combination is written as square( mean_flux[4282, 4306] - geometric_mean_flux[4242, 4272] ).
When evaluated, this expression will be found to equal 0.086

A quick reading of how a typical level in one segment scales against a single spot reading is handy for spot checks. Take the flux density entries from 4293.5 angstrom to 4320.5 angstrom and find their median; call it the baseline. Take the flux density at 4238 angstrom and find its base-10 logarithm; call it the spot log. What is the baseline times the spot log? 4.108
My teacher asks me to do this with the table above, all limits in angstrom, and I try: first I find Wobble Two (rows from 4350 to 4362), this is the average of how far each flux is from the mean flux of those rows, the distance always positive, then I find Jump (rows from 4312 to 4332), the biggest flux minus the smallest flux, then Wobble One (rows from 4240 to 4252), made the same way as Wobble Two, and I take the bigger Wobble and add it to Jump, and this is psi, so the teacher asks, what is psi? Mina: 0.30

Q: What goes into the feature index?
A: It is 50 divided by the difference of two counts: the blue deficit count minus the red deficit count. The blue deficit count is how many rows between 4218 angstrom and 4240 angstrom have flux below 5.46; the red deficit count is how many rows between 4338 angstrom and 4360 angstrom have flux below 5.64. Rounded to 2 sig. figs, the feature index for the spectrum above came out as -8.3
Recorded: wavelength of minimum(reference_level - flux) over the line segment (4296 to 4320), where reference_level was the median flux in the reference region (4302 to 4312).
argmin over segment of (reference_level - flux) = 4307 angstrom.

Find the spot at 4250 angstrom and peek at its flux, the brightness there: 5.639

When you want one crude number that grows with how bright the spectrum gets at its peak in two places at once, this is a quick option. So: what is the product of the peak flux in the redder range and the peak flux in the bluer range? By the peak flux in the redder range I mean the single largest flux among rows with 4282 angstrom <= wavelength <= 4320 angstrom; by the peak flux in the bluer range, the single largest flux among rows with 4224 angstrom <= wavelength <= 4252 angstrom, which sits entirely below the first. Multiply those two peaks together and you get 33.1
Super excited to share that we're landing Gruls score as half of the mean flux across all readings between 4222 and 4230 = 2.97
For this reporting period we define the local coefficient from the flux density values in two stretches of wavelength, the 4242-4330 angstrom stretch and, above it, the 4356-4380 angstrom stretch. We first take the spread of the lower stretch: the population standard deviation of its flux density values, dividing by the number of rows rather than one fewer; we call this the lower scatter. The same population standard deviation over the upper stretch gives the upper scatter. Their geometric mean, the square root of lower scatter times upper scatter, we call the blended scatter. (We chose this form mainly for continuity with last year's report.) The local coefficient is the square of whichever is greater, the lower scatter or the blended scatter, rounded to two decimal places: 0.11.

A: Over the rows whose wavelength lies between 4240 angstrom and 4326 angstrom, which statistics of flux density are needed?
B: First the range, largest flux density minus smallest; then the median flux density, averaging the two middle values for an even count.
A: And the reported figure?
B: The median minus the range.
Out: 4.88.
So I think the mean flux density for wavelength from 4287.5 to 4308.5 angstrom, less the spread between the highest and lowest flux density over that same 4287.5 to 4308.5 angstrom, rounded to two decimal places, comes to 4.98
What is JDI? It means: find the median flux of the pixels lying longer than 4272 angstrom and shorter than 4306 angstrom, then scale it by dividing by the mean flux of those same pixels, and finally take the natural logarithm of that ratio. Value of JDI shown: -0.009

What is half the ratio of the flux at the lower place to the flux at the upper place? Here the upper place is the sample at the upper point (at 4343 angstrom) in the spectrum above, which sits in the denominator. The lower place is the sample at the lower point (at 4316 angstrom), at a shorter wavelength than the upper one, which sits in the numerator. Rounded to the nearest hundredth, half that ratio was 0.48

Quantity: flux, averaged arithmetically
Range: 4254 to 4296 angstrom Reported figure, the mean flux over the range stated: 5.49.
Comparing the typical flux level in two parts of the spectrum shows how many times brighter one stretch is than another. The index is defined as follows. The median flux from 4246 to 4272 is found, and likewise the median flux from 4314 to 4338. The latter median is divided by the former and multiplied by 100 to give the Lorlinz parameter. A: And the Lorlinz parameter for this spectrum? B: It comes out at 98.6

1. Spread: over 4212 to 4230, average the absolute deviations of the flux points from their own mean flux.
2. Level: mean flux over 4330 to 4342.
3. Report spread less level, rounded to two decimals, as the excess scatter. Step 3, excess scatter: -5.58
